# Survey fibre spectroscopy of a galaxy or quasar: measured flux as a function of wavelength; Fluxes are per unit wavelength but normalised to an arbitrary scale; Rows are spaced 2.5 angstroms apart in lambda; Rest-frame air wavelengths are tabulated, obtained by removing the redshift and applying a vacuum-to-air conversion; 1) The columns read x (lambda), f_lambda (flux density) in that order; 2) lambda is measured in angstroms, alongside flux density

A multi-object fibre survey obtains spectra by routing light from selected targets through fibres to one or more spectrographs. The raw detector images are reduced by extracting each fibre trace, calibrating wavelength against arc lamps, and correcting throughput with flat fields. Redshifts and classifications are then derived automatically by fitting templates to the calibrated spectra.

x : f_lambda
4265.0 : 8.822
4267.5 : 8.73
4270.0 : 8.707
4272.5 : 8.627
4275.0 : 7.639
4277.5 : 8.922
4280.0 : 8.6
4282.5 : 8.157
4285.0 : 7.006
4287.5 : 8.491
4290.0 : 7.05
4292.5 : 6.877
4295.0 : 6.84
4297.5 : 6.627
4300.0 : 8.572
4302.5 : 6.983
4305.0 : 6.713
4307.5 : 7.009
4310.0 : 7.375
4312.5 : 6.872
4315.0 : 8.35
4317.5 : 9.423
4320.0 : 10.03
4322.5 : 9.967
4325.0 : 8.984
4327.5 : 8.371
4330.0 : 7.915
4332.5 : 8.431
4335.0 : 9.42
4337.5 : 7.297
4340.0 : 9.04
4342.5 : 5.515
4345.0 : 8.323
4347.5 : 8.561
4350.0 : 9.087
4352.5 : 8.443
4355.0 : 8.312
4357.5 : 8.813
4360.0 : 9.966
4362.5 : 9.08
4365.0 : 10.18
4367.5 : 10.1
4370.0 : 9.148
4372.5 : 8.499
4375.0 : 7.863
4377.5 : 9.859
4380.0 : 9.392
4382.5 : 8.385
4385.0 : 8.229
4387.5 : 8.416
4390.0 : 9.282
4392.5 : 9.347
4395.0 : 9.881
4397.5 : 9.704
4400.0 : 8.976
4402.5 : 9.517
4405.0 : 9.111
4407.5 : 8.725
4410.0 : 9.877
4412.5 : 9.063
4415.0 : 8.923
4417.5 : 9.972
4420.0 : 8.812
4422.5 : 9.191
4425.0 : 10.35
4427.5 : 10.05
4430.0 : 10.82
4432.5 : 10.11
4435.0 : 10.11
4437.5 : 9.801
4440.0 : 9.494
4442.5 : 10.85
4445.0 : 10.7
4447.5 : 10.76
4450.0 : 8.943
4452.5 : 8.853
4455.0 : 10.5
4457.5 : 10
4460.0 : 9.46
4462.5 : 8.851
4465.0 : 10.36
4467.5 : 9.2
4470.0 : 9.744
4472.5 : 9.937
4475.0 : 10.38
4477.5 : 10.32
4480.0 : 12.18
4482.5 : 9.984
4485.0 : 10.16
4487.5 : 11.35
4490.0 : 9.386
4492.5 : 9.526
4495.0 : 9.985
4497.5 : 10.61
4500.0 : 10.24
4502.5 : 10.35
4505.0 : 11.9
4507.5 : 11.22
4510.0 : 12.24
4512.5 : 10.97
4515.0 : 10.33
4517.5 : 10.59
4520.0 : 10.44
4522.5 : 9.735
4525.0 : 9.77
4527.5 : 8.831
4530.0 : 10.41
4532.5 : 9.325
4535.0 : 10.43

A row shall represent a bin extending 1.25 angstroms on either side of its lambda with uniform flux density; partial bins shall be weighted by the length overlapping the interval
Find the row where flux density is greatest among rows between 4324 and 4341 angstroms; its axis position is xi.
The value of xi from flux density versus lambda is 4335.0 angstroms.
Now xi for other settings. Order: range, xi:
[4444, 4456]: 4447.5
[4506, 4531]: 4510.0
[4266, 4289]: 4277.5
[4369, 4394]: 4377.5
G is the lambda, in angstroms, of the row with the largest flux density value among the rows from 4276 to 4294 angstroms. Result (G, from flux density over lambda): 4277.5 angstroms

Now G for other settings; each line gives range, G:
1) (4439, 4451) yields 4442.5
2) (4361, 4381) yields 4365.0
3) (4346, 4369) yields 4365.0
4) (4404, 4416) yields 4410.0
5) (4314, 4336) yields 4320.0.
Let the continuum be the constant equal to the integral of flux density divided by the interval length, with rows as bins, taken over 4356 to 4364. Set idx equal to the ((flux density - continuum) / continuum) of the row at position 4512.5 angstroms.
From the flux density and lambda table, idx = 0.18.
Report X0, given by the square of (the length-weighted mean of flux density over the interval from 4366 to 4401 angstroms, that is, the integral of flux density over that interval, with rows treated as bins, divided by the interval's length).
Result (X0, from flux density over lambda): 83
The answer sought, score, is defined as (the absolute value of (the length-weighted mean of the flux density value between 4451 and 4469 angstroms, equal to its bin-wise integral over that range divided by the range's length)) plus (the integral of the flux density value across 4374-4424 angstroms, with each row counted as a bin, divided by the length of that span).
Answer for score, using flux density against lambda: 18.7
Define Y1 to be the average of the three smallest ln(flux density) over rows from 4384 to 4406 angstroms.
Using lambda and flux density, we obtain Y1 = 2.14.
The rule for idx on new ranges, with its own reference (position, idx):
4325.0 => -0.03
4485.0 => 0.09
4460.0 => 0.02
